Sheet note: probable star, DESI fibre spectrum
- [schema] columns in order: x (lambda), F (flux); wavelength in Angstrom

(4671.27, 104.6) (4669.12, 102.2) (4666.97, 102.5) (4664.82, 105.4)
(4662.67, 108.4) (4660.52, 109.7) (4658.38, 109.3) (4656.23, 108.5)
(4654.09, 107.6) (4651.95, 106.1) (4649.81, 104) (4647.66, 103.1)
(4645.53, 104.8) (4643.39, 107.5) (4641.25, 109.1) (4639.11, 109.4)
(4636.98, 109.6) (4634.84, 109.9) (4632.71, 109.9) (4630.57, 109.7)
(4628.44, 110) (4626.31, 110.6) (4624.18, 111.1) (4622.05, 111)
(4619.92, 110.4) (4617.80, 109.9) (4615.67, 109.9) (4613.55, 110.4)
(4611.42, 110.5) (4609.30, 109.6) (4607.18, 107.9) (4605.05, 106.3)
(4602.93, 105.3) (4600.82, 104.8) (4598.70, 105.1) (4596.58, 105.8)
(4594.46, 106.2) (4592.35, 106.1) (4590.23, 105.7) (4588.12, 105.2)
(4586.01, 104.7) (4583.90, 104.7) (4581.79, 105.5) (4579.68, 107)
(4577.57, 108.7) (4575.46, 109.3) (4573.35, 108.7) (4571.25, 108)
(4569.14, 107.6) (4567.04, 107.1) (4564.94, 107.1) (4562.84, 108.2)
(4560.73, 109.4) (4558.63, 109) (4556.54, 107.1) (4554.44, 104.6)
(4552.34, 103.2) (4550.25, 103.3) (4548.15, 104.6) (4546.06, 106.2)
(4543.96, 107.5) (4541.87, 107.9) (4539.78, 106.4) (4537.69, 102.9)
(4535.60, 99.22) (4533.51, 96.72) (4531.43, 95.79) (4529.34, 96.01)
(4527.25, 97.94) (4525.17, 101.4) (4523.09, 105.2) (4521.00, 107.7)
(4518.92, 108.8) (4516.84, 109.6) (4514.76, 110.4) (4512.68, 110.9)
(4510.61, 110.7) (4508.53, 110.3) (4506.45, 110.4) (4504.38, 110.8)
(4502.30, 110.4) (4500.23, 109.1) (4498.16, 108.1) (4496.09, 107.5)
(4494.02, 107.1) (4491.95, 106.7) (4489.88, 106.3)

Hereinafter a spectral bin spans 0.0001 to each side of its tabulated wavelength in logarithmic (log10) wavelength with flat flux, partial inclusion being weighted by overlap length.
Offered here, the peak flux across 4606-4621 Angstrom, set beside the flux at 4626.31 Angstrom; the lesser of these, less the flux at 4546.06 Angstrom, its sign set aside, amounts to 4.3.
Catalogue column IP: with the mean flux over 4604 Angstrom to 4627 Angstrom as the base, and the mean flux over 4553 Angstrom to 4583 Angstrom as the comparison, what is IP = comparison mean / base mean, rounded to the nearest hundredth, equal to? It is 0.98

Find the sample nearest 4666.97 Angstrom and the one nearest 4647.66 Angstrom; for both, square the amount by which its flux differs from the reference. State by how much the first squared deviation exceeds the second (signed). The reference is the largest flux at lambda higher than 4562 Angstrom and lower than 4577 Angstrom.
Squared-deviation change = 8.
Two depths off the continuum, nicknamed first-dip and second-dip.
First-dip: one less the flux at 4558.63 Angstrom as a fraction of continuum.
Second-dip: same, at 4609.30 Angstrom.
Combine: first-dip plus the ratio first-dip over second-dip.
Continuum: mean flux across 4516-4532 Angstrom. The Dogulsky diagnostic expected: 0.9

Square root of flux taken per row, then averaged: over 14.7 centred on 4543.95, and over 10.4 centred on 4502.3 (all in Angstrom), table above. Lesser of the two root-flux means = 10.27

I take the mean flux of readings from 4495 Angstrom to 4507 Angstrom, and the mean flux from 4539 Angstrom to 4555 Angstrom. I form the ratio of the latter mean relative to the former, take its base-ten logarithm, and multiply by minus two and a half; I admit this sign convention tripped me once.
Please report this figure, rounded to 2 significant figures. 0.040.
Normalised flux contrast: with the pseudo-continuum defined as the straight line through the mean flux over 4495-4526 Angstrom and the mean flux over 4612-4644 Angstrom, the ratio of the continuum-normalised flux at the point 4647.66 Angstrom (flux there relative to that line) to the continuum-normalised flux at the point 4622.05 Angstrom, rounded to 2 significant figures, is 0.93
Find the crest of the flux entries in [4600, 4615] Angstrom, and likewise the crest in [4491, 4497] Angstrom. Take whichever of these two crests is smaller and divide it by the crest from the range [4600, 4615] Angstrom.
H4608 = 0.97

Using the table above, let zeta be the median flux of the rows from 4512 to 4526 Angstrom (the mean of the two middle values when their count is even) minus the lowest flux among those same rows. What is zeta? 7.4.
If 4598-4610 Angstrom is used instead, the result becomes 1.0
